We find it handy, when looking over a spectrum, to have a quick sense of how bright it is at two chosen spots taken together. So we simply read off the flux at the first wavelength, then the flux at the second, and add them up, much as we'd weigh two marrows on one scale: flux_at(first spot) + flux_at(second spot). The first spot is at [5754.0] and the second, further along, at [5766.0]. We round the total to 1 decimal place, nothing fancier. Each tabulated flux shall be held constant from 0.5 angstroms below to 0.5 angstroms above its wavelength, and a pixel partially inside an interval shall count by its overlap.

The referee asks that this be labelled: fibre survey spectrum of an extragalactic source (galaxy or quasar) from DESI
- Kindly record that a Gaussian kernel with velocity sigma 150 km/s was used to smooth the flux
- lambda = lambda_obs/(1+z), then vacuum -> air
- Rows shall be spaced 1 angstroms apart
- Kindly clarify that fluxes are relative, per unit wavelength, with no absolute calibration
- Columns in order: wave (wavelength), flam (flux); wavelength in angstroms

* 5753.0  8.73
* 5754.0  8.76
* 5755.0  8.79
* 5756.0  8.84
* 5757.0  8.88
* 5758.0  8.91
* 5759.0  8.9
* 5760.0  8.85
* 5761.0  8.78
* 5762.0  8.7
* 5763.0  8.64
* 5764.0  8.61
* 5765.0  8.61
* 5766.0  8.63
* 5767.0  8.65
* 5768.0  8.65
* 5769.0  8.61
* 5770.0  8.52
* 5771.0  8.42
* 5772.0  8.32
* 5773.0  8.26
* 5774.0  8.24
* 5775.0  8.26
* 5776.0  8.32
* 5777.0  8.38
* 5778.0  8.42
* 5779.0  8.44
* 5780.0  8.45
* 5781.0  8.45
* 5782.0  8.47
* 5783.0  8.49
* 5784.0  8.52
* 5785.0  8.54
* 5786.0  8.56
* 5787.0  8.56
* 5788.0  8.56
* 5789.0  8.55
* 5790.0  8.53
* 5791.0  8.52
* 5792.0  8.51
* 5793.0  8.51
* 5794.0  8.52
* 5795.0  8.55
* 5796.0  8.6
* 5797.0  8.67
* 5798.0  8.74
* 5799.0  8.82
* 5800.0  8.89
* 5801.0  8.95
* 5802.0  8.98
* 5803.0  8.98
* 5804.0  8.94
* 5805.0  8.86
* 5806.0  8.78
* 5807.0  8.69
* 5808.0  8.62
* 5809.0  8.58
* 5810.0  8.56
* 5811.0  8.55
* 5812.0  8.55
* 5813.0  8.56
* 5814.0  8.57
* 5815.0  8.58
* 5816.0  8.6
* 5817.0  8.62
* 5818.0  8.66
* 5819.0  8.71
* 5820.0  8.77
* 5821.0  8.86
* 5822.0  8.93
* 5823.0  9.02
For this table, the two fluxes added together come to 17.4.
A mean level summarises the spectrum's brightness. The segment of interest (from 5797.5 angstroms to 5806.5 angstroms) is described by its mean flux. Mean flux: 8.88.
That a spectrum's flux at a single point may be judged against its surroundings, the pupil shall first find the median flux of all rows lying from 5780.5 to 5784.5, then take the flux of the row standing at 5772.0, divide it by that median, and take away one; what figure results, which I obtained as -0.019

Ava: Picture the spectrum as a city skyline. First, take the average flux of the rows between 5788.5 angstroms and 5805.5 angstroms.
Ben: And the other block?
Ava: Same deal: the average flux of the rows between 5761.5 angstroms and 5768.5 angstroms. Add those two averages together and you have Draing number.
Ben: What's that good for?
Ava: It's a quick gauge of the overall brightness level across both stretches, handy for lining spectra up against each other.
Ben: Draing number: 17.35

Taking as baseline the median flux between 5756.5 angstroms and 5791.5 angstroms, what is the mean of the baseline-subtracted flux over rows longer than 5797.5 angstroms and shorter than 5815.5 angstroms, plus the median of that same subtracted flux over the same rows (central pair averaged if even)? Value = 0.37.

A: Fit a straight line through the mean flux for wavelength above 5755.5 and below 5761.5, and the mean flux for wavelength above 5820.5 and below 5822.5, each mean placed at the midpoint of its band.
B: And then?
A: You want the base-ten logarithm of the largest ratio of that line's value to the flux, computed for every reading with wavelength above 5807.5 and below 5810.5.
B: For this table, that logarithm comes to 0.016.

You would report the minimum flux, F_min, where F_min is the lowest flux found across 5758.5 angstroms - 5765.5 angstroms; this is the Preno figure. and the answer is 8.61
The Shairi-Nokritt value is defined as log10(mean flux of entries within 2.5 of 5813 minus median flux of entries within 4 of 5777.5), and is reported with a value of -0.79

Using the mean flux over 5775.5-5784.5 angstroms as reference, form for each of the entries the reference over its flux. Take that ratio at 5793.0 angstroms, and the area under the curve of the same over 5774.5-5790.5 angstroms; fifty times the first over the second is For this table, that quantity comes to 3.1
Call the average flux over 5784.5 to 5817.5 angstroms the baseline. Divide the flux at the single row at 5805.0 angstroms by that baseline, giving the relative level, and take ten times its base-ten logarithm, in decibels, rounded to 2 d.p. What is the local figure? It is 0.10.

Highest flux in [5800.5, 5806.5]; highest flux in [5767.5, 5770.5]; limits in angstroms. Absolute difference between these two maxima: 0.33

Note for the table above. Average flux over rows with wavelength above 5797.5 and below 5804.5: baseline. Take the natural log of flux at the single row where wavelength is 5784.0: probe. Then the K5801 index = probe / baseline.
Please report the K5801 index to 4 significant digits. 0.2407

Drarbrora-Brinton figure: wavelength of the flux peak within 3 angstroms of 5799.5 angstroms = 5802.0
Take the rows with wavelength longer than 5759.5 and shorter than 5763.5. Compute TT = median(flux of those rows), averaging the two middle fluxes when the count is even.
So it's 8.74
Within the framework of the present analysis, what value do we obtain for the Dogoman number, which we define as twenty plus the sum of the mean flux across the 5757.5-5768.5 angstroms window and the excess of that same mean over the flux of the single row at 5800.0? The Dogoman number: 28.6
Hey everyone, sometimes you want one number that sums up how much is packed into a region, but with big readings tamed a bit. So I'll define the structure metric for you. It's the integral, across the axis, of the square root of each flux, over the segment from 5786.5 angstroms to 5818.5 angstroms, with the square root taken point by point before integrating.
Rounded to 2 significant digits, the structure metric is 94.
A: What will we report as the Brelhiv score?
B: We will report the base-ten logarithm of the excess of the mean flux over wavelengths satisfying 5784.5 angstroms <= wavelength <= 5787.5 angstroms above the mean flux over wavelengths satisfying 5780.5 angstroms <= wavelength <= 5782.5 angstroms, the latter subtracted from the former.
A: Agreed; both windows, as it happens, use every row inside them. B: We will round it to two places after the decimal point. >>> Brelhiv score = -1.03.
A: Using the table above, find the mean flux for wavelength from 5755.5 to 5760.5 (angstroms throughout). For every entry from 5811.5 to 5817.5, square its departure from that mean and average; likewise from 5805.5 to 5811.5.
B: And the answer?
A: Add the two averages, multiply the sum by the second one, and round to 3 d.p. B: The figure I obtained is 0.010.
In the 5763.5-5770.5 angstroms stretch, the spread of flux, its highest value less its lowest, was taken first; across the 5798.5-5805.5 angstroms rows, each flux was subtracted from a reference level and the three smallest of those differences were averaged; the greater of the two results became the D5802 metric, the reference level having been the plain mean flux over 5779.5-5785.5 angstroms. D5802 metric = 0.13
